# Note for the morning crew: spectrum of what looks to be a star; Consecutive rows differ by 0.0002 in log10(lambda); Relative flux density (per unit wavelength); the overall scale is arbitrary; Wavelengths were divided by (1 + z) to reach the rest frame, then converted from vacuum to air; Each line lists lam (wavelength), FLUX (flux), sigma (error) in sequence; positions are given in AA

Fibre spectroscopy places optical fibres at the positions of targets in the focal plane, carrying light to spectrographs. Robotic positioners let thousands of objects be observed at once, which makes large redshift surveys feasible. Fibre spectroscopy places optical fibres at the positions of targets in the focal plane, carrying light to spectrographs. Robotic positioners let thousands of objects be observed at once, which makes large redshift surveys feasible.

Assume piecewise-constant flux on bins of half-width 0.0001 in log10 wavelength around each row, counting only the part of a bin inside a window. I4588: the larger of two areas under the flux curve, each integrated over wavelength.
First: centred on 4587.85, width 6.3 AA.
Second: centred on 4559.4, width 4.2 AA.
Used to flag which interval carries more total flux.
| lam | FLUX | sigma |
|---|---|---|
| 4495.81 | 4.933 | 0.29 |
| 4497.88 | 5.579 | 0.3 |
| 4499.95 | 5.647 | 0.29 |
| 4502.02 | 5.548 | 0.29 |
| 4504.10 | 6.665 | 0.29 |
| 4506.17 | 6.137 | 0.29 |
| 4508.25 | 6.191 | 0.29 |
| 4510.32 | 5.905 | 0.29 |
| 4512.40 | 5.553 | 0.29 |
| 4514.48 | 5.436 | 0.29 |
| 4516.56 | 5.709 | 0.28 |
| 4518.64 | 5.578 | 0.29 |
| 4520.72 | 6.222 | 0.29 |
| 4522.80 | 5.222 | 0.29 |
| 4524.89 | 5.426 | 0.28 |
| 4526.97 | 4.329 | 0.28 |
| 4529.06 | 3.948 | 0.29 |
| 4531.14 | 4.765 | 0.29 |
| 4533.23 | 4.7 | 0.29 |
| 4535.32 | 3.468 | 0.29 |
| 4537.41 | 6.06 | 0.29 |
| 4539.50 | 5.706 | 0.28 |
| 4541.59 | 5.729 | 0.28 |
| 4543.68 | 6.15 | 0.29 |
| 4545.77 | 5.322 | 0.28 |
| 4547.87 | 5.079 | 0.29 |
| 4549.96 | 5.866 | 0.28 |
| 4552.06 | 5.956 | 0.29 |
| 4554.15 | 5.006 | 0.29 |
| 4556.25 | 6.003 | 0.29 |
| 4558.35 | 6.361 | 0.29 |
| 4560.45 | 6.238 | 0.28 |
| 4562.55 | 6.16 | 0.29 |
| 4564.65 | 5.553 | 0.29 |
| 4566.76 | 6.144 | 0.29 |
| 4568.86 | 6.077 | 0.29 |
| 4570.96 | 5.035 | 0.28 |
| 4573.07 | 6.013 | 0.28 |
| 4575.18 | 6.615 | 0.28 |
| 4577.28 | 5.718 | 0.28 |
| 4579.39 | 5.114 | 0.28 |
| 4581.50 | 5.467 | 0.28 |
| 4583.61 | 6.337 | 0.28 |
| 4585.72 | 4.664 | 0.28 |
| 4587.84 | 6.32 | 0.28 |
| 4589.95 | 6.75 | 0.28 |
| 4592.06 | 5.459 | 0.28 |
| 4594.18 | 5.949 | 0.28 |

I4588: 37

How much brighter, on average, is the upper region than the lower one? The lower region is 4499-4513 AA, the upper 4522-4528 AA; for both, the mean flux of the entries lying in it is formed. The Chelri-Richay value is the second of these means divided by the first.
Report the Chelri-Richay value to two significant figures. 0.84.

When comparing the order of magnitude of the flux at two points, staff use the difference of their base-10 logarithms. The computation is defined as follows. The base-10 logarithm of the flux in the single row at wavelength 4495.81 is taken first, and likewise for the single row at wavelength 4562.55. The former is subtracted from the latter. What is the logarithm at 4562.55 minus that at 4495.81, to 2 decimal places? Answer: 0.10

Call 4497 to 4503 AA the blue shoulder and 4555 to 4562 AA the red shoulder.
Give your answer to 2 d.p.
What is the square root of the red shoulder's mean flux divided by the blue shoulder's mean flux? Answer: 1.05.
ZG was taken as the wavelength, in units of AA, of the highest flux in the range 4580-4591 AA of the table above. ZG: 4589.95 AA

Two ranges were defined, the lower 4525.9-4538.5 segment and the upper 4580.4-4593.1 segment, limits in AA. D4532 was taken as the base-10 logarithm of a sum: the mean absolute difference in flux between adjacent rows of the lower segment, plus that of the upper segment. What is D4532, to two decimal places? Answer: 0.34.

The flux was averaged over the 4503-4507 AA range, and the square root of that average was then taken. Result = 2.53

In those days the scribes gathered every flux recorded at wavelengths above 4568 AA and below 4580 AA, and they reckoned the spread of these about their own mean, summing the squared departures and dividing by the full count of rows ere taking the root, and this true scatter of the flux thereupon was 0.55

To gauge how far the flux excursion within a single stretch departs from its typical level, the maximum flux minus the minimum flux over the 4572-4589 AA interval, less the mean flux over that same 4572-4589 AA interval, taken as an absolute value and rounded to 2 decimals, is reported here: 3.83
